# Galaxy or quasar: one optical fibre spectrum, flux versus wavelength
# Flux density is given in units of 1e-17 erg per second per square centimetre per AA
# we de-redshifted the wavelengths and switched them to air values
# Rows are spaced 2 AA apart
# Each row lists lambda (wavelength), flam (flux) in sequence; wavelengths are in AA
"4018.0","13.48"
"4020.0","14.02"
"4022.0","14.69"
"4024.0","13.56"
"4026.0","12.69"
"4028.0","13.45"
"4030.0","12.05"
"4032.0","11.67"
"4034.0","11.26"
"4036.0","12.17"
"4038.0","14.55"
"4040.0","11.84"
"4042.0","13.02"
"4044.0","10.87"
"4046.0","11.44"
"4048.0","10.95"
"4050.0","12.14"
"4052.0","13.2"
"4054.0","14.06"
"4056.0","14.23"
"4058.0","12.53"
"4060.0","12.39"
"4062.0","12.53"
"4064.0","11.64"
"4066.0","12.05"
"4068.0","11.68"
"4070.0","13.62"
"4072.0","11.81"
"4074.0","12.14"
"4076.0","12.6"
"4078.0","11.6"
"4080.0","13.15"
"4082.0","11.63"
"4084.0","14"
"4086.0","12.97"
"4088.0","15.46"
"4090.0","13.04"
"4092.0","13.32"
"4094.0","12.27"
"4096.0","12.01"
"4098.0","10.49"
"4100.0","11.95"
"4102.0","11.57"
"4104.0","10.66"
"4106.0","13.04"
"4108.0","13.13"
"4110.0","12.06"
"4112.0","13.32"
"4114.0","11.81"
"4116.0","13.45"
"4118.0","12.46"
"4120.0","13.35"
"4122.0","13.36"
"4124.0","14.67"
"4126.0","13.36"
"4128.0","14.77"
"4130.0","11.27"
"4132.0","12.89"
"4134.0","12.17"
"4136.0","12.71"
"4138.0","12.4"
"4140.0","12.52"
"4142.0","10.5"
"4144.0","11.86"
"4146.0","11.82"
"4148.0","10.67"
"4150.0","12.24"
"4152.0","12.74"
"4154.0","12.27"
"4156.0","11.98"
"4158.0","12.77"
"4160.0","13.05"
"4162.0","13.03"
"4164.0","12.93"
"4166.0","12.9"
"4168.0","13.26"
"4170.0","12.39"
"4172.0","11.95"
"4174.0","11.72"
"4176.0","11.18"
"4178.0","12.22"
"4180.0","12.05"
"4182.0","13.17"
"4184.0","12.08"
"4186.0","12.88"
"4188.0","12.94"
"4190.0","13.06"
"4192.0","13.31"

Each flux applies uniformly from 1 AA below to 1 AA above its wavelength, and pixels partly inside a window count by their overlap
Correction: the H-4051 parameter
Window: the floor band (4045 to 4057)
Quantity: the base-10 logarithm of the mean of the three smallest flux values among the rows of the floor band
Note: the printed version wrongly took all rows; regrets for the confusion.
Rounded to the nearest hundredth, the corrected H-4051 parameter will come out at 1.06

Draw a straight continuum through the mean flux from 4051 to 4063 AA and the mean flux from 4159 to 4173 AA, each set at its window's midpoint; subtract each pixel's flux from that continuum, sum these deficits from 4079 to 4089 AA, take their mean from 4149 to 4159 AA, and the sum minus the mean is -2.3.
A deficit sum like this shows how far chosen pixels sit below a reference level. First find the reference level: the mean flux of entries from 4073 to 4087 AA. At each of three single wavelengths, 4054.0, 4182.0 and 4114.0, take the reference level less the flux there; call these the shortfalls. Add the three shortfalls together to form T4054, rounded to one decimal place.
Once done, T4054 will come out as -1.3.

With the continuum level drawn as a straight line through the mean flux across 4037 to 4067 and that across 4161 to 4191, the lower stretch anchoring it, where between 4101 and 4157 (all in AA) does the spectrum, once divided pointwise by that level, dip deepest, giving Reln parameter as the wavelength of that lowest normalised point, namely 4142.0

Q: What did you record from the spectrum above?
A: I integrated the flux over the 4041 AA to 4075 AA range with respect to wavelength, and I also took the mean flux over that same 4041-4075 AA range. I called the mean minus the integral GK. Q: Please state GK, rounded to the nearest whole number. -408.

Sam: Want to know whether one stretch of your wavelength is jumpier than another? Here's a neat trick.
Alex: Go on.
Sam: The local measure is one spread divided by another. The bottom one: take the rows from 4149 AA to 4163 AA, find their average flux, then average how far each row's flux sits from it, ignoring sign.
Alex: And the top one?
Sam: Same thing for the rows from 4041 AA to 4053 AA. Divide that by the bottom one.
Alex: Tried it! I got 2.4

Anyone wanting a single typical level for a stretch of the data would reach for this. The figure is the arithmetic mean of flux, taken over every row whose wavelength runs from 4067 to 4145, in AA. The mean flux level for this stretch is 12.6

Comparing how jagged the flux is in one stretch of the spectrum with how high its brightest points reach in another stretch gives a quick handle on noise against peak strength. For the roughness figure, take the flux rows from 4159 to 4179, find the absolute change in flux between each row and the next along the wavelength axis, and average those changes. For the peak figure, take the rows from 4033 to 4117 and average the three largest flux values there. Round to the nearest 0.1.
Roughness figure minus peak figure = -14.3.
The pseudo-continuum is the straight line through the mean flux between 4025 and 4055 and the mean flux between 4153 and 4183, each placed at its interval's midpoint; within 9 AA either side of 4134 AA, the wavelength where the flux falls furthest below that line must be 4142.0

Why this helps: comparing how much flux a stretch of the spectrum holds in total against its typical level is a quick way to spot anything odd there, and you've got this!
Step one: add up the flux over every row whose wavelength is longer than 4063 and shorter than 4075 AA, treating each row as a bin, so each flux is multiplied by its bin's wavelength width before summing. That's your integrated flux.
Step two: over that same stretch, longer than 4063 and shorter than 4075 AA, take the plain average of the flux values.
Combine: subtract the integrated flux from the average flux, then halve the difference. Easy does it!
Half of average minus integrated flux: -66.9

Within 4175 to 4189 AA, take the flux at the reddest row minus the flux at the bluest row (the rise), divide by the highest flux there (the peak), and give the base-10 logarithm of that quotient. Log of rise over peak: -0.87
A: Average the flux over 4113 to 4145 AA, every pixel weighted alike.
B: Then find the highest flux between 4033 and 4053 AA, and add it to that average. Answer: 27.3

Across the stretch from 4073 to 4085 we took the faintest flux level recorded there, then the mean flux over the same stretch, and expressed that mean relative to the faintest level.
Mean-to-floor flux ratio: 1.08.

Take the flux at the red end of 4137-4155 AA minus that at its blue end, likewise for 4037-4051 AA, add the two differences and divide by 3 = -0.8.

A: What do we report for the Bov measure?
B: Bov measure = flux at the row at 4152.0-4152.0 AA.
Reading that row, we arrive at 12.74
